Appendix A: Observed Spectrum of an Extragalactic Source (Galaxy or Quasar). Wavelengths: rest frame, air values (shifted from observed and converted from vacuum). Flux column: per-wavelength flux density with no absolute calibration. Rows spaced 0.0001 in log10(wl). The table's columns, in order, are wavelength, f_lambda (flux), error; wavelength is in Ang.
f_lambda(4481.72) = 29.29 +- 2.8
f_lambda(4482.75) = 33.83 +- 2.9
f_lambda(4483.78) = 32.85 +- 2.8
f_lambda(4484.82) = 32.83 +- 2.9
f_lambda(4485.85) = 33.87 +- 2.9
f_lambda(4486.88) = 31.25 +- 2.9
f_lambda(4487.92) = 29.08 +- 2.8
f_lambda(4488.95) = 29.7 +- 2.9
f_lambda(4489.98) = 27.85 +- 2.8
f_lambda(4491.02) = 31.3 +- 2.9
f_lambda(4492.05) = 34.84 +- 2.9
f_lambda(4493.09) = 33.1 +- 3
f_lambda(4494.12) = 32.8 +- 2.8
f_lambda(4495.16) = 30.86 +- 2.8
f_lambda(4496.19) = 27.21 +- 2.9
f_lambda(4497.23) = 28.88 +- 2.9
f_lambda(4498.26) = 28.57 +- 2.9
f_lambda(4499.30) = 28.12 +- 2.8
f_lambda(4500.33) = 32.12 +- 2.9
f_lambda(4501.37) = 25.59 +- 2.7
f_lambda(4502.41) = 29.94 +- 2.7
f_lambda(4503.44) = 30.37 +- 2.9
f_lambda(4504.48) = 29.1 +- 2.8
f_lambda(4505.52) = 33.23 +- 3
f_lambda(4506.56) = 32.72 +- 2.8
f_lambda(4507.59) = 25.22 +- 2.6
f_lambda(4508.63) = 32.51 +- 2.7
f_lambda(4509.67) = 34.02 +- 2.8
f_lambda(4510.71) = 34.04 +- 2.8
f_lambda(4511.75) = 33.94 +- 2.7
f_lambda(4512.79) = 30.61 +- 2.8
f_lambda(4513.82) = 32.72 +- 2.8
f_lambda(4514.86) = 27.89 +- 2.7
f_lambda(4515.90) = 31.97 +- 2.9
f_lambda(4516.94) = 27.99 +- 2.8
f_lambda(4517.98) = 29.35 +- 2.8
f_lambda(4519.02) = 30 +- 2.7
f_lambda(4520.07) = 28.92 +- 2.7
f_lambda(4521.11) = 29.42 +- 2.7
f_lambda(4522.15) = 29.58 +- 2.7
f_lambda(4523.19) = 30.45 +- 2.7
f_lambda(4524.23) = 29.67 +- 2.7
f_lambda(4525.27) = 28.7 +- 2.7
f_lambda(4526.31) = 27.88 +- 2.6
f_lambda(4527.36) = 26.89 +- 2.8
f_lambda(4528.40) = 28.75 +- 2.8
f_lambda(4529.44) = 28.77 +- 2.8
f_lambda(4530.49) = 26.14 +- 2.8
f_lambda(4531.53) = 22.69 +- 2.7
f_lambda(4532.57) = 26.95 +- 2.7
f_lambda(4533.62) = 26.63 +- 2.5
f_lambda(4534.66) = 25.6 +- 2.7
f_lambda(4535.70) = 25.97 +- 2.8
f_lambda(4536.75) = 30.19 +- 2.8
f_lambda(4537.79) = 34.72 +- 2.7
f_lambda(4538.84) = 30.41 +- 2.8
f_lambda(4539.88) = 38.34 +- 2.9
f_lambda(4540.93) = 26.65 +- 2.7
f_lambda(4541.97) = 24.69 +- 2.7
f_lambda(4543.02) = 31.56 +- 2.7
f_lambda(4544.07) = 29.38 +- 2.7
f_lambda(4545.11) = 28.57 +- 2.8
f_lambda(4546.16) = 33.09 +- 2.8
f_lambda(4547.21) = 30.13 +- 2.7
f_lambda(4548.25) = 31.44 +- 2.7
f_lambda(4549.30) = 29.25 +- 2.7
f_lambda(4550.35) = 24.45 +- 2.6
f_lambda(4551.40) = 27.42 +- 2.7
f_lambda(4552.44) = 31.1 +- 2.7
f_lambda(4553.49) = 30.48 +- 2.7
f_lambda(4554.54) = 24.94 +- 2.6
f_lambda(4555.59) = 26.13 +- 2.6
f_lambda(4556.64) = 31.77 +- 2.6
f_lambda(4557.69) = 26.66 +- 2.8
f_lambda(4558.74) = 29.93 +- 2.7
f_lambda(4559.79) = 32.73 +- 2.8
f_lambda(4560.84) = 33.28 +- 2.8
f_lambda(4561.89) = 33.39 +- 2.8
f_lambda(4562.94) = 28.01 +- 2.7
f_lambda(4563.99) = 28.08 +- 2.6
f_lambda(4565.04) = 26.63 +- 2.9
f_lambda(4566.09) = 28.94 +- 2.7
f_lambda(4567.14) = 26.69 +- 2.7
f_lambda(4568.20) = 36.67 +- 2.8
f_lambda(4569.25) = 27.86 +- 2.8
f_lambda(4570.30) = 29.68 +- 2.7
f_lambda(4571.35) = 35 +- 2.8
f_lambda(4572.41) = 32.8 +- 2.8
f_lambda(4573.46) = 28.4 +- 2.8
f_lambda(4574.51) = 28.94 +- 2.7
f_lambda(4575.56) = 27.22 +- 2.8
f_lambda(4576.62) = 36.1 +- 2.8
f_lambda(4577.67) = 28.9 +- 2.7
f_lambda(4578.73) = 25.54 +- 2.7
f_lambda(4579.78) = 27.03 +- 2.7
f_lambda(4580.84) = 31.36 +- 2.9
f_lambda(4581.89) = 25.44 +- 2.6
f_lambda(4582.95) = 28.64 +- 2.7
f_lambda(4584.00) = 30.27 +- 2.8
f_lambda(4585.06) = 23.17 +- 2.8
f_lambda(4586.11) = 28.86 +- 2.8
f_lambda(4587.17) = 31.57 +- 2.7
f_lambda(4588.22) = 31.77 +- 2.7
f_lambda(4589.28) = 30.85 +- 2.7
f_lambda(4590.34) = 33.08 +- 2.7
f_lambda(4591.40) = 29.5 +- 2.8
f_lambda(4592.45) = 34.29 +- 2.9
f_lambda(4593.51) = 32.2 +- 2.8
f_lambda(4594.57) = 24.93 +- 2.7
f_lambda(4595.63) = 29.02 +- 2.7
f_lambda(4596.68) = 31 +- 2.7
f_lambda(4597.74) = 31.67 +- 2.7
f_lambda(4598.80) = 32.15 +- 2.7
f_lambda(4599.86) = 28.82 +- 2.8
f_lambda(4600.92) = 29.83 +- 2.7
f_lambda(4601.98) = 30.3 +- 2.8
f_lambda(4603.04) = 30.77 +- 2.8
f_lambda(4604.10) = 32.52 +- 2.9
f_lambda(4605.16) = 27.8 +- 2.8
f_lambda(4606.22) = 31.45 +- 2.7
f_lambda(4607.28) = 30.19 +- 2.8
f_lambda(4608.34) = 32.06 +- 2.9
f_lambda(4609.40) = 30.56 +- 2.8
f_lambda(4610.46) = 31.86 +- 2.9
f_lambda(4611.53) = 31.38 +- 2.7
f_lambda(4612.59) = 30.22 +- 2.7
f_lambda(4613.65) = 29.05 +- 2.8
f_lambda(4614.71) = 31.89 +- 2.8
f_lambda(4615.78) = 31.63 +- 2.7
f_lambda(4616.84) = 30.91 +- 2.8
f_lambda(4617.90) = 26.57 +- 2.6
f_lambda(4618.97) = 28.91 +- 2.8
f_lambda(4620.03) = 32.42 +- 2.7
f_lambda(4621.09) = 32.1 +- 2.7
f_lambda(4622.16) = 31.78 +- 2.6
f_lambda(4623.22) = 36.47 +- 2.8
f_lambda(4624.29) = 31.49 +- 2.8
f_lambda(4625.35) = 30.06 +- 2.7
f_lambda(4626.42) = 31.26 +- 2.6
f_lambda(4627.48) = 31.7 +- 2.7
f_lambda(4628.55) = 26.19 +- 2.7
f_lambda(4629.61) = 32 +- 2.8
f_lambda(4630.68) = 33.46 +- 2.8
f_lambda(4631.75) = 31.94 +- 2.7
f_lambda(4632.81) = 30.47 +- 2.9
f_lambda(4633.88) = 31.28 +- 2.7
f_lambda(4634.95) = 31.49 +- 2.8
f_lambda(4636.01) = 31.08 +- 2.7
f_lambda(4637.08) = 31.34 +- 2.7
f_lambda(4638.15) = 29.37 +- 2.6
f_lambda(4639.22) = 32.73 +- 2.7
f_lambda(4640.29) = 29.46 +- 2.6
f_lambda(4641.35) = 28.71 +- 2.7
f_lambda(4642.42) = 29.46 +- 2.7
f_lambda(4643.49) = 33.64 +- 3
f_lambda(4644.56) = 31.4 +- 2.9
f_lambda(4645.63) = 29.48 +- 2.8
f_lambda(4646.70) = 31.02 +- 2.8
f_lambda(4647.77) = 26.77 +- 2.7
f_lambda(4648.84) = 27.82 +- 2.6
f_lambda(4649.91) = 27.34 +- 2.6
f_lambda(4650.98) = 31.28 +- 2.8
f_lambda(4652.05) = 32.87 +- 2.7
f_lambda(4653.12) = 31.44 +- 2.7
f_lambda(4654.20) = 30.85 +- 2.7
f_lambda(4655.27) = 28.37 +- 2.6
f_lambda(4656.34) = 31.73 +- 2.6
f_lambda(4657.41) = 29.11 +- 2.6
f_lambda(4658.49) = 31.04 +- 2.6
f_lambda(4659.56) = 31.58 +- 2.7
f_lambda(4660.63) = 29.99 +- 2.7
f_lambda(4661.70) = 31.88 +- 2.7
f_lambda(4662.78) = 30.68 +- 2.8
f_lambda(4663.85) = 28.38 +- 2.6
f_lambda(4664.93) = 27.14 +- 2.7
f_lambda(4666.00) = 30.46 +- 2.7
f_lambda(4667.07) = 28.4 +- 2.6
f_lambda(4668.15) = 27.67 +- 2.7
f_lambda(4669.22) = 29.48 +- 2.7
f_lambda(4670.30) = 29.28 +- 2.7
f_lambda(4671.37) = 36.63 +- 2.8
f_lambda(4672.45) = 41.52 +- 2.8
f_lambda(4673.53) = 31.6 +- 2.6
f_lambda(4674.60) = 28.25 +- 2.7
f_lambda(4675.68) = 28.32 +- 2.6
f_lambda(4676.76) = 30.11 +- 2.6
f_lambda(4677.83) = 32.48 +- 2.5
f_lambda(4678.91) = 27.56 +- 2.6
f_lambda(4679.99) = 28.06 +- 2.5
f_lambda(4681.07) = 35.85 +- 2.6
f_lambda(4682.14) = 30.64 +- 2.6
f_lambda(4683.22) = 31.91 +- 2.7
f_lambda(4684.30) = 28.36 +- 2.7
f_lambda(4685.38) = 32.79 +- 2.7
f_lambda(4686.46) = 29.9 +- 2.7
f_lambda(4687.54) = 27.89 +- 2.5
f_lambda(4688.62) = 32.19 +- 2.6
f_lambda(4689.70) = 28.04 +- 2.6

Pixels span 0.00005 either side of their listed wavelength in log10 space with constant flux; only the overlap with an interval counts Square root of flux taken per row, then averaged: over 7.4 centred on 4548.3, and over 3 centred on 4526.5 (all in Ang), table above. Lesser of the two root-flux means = 5.27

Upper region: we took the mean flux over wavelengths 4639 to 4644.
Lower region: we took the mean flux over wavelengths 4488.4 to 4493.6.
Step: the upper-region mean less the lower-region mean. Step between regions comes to -0.6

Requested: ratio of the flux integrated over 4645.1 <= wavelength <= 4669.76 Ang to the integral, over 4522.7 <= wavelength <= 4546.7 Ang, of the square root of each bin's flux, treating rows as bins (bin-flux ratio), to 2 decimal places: 5.71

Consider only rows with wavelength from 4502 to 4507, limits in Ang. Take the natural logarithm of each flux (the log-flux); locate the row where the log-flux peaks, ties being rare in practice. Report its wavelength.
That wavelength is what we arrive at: 4505.52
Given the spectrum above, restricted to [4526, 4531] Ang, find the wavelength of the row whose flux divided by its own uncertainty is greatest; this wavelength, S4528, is 4526.31 Ang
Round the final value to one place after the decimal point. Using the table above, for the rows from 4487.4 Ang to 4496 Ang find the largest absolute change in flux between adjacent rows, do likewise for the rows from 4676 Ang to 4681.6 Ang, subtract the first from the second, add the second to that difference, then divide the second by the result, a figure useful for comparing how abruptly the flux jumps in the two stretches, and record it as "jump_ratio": 0.6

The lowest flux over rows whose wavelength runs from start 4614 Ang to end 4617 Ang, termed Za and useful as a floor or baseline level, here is 30.91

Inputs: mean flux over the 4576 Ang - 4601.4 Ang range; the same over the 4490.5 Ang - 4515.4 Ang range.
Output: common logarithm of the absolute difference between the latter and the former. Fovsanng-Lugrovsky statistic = 0.0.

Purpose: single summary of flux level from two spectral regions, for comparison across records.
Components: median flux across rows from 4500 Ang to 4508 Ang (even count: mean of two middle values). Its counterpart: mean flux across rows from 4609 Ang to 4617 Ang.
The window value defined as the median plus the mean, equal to 61.1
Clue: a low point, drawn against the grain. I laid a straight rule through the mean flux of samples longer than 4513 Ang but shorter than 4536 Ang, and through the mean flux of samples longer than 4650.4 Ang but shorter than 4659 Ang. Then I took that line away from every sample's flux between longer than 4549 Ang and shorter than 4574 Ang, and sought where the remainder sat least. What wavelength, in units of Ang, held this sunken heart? 4550.35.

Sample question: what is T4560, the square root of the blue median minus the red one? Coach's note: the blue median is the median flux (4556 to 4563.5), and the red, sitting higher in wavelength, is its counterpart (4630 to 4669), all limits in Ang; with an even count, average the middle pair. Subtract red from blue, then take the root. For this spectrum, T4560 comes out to 1.00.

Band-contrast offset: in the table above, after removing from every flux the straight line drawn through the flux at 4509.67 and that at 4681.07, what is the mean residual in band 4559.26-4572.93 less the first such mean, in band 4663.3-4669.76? 3.2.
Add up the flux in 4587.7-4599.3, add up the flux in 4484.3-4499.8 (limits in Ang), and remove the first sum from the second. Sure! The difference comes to 120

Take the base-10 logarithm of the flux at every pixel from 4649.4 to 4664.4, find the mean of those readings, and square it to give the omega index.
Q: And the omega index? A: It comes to 2.20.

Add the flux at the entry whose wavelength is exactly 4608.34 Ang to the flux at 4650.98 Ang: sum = 63.3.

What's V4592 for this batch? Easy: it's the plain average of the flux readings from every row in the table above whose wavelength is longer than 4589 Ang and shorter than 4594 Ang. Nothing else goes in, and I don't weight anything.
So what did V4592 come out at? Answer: 32.0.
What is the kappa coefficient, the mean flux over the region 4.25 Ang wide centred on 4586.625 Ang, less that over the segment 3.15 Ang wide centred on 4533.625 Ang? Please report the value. 2.4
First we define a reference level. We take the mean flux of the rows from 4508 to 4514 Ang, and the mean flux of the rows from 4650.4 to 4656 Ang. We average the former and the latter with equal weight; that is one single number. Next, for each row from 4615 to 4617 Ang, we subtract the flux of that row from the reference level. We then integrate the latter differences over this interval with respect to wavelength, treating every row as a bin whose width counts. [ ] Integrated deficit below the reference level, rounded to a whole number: 1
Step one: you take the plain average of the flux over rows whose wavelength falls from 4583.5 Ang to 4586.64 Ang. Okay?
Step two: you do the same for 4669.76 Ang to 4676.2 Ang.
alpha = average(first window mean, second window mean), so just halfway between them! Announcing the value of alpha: 30.0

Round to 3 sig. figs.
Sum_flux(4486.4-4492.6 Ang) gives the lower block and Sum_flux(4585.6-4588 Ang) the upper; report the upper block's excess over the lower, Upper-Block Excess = -124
